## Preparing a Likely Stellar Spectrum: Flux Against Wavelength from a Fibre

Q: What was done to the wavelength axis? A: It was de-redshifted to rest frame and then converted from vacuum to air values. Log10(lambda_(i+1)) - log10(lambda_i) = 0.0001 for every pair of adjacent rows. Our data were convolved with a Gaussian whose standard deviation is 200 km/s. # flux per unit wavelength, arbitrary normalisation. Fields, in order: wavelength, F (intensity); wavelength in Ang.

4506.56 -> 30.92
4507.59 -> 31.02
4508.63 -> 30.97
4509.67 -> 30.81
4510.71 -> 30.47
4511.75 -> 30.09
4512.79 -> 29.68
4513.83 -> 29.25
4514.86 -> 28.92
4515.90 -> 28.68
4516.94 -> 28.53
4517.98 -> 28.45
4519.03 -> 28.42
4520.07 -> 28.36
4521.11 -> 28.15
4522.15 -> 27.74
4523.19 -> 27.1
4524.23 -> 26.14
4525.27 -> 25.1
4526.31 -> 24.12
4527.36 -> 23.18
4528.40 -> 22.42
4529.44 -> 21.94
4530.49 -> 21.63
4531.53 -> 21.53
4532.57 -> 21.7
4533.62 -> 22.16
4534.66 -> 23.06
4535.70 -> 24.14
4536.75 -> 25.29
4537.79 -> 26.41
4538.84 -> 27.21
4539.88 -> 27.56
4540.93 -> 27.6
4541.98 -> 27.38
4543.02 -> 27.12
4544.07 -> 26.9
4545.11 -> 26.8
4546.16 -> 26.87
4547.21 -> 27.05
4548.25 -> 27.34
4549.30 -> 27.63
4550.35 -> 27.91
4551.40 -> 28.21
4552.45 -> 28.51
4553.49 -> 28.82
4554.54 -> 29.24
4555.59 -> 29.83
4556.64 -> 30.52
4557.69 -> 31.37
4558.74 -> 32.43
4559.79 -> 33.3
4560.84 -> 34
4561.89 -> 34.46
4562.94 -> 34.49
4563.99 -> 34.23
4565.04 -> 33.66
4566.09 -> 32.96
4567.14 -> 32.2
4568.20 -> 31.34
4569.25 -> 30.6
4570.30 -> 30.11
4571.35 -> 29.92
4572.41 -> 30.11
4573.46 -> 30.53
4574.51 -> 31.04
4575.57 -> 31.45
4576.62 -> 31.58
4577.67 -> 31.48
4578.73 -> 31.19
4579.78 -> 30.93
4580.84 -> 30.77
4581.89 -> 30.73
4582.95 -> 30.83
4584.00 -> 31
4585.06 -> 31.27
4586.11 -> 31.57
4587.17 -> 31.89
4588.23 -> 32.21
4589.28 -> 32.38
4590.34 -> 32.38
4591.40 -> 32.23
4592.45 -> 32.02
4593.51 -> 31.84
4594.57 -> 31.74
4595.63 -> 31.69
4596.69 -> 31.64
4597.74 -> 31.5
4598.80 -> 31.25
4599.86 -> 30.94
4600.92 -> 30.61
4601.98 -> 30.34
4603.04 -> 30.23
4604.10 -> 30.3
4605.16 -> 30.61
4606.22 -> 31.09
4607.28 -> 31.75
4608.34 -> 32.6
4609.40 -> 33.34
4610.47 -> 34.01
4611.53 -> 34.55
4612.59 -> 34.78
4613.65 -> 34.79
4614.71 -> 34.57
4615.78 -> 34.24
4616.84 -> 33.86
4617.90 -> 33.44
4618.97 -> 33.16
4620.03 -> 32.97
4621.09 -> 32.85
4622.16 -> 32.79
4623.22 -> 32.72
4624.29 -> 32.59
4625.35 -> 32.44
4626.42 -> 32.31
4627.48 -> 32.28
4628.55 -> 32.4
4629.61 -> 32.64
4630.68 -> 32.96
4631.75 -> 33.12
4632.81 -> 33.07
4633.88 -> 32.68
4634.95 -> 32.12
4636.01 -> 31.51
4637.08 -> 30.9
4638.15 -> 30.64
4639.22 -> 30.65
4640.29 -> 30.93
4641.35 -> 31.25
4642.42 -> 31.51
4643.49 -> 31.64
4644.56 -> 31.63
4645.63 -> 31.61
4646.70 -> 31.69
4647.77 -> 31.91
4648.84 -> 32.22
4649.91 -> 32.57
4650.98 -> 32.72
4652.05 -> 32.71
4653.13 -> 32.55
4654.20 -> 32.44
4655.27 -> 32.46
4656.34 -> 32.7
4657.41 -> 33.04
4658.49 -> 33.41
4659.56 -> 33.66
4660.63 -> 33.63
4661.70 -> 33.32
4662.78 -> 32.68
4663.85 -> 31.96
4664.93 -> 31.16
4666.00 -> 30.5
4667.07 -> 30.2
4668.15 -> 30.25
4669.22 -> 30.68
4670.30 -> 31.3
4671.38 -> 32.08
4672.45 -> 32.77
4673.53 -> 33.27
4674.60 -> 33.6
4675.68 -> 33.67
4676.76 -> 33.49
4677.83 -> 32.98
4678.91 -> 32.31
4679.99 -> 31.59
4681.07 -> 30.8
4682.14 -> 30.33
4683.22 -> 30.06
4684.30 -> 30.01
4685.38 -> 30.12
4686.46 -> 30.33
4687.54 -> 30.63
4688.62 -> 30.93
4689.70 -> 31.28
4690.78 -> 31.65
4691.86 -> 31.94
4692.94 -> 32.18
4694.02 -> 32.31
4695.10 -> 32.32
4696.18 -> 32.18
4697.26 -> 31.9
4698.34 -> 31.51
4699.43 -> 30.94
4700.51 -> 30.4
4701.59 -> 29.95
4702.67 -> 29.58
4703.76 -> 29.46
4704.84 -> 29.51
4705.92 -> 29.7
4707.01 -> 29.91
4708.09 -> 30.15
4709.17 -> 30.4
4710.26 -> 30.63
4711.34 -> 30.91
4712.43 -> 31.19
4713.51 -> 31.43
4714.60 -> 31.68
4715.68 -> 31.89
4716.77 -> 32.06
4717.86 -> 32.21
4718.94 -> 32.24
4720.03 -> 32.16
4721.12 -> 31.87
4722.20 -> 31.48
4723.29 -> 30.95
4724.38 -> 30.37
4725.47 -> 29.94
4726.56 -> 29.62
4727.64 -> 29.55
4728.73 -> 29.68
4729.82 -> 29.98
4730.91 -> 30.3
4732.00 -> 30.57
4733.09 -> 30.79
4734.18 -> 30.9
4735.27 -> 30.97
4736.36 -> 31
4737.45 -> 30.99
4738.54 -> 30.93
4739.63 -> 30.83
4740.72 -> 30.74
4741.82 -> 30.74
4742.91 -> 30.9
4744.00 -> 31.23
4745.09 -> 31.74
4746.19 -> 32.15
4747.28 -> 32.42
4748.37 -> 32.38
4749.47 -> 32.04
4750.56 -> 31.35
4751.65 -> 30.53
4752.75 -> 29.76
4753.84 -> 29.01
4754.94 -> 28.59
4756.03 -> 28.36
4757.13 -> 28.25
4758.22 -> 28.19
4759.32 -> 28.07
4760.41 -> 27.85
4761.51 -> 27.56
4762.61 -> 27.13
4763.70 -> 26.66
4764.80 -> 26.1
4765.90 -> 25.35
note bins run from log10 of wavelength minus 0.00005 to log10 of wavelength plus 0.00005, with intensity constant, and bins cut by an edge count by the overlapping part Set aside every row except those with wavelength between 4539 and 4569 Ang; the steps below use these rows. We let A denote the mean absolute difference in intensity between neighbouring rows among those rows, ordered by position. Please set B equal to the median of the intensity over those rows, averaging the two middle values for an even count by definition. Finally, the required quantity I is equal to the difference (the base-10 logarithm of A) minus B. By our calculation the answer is -29.4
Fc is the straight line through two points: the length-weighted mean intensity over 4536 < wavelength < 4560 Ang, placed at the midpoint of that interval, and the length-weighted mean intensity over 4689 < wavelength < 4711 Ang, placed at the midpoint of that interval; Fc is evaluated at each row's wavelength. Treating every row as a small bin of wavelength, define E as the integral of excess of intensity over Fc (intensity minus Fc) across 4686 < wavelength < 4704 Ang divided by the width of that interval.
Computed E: 0.4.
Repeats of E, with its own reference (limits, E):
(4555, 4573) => 3.6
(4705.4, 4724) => 0.1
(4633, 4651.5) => 1.8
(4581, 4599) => 2.7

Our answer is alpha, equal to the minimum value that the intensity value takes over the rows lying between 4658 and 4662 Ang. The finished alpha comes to 33.32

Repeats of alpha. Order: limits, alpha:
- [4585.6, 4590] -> 31.57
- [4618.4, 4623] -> 32.79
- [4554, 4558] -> 29.24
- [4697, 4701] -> 30.4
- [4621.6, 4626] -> 32.44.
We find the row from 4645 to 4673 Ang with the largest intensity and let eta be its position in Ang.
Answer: 4659.56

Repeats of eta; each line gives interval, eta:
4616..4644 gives 4616.84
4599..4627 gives 4613.65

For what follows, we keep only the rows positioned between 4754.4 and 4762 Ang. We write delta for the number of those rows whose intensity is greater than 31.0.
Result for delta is 0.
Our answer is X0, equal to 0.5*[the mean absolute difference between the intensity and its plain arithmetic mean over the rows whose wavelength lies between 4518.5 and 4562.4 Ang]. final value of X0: 1.2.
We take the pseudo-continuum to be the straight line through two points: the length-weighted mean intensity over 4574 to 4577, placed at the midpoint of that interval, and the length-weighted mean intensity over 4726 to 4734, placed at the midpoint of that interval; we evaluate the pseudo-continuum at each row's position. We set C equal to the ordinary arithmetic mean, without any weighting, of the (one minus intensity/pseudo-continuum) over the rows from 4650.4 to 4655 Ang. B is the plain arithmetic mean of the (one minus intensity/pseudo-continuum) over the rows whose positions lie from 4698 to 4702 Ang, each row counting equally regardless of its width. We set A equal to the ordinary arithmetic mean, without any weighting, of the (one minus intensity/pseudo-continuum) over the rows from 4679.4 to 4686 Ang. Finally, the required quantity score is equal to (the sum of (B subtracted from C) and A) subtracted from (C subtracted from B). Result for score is 0.10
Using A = 0.00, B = -0.01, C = -0.06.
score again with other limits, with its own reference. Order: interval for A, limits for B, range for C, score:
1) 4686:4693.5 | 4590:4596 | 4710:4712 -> 0.01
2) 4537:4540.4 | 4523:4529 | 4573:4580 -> 0.29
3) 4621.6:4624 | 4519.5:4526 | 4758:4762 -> 0.22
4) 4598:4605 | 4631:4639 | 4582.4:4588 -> -0.09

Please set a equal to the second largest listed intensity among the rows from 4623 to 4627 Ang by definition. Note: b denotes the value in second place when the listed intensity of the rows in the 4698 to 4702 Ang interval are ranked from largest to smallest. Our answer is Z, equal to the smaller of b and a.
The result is 30.9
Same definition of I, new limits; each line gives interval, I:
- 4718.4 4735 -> -31.1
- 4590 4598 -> -32.7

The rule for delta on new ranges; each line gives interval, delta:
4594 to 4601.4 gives 5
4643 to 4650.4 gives 7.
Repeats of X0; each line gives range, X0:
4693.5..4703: 0.5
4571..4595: 0.3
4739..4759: 0.6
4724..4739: 0.2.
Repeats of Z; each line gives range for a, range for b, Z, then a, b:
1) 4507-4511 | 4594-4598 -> 31.0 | 30.97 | 31.69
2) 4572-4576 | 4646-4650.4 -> 31.0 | 31.04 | 32.22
